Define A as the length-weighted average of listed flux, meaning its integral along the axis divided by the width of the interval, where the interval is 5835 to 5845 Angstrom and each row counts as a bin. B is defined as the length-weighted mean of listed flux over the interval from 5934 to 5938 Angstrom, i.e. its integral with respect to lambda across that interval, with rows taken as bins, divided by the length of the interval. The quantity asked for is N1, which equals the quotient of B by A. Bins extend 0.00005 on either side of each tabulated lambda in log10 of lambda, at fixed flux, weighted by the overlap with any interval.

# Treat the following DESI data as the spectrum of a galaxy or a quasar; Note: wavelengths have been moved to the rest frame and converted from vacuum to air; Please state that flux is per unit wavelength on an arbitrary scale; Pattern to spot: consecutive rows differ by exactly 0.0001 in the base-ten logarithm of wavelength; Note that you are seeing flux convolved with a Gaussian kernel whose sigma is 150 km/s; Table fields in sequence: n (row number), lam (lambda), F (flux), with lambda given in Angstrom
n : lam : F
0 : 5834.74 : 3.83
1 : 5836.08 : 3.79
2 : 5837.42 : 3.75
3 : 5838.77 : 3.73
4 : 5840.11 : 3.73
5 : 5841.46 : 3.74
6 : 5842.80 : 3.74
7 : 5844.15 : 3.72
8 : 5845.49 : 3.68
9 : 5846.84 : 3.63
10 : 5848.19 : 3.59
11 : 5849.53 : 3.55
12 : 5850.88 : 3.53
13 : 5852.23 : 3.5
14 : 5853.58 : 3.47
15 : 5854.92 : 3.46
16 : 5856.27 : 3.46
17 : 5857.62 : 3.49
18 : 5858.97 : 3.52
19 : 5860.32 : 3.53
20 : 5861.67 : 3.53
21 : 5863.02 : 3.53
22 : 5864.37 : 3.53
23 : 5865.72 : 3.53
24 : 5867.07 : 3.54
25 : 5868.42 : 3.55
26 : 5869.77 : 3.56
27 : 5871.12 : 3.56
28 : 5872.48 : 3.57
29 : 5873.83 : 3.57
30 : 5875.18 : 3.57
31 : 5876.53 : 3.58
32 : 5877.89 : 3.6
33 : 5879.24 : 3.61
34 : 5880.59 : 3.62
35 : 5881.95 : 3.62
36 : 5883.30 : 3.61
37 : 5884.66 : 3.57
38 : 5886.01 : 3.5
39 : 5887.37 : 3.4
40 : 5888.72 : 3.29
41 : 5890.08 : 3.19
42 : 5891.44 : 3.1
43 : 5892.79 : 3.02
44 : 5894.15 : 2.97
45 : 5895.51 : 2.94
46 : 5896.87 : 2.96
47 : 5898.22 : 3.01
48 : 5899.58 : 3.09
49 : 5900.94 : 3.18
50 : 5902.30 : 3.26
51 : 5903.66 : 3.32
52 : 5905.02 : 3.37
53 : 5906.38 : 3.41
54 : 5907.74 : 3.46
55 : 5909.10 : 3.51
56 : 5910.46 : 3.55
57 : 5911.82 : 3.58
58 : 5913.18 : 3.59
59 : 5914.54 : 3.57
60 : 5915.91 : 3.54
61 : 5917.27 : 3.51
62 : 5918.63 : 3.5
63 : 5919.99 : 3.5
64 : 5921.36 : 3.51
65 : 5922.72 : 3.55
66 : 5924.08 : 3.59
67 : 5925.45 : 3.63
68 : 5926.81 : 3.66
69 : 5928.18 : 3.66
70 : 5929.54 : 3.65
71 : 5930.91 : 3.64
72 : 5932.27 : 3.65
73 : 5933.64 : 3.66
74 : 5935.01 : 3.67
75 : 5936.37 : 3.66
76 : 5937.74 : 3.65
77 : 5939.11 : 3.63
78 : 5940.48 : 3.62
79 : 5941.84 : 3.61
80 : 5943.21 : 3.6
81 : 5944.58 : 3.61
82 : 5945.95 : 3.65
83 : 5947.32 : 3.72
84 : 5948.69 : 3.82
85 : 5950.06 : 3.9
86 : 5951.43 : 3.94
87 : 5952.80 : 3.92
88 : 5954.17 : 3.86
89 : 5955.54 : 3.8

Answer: 0.98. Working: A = 3.75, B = 3.66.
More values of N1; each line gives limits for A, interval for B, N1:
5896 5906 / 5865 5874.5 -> 1.12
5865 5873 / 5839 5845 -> 1.05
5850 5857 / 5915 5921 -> 1.01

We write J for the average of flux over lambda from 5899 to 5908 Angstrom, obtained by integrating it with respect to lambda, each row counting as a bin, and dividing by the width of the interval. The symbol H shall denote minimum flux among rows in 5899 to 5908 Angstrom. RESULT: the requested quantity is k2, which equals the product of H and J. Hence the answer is 10.2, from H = 3.09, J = 3.29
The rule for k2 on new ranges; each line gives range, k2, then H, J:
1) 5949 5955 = 15.0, 3.86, 3.90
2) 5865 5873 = 12.5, 3.53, 3.55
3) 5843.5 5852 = 12.7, 3.53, 3.61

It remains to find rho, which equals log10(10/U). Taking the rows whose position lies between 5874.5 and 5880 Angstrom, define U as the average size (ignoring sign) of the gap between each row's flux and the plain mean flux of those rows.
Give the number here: 2.8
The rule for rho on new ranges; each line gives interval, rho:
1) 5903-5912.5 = 2.1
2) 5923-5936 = 2.8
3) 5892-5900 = 2.4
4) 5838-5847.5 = 2.5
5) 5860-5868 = 3.6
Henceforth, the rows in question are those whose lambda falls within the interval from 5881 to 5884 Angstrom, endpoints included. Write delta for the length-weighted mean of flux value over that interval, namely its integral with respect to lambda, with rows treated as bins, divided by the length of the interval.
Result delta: 3.61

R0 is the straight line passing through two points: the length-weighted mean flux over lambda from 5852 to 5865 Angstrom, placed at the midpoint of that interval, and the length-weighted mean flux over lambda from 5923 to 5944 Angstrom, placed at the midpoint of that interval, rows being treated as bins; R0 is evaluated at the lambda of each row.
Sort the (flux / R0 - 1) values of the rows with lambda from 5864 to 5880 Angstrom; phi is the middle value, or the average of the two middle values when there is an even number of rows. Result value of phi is 0.011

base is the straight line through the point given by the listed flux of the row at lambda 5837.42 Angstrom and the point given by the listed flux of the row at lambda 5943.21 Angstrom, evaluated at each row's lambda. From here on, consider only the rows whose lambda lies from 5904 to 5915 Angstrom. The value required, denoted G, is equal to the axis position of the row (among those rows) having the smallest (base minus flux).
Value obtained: 5913.18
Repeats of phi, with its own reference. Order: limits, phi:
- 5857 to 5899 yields 0.006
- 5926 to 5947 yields 0.002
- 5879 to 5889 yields 0.012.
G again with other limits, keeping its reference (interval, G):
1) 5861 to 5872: 5871.12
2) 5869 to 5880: 5879.24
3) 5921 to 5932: 5928.18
